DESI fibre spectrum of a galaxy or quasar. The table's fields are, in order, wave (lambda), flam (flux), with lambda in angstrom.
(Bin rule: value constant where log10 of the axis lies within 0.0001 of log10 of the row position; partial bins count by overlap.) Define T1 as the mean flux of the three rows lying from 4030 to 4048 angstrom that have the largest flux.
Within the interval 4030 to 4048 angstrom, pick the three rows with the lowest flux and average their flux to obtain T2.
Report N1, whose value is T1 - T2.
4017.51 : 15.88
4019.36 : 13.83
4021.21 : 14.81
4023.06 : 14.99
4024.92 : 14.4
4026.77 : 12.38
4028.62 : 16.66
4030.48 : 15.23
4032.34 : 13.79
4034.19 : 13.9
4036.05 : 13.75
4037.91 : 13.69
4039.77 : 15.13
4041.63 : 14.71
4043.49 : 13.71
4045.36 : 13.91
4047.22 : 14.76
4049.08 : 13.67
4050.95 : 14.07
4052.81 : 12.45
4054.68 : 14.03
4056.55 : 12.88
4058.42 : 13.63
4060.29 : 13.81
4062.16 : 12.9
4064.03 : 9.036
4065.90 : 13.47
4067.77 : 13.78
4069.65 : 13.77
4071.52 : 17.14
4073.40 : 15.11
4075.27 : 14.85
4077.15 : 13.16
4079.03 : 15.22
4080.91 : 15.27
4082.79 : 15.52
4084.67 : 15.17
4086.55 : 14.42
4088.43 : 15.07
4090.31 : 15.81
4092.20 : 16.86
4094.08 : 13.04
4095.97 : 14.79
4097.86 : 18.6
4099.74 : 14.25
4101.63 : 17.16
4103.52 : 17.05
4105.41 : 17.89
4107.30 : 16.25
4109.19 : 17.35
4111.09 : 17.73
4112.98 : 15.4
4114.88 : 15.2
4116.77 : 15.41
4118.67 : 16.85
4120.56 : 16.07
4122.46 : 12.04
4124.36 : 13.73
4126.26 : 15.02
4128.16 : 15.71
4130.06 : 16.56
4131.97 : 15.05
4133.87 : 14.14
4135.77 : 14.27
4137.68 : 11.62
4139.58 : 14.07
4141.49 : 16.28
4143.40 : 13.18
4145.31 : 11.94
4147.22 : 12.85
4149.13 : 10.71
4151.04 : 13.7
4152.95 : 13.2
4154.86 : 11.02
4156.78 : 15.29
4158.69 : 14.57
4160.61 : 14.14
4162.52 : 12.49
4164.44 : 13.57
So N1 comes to 1.3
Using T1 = 15.0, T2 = 14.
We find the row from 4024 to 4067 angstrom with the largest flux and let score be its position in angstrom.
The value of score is 4028.62 angstrom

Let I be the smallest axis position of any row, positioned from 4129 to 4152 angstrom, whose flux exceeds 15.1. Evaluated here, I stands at 4130.06 angstrom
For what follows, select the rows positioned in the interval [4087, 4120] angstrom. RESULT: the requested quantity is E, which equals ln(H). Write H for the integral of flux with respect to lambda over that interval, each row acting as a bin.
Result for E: 6.28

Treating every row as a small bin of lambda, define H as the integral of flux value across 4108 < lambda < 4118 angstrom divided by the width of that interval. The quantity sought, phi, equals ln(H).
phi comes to 2.79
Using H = 16.2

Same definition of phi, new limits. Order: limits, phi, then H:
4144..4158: 2.54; 12.7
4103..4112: 2.85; 17.3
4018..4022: 2.67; 14.5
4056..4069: 2.55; 12.8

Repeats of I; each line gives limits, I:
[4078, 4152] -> 4079.03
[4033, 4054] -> 4039.77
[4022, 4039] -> 4028.62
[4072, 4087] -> 4073.40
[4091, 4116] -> 4092.20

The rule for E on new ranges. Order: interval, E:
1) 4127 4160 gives 6.12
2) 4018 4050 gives 6.13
